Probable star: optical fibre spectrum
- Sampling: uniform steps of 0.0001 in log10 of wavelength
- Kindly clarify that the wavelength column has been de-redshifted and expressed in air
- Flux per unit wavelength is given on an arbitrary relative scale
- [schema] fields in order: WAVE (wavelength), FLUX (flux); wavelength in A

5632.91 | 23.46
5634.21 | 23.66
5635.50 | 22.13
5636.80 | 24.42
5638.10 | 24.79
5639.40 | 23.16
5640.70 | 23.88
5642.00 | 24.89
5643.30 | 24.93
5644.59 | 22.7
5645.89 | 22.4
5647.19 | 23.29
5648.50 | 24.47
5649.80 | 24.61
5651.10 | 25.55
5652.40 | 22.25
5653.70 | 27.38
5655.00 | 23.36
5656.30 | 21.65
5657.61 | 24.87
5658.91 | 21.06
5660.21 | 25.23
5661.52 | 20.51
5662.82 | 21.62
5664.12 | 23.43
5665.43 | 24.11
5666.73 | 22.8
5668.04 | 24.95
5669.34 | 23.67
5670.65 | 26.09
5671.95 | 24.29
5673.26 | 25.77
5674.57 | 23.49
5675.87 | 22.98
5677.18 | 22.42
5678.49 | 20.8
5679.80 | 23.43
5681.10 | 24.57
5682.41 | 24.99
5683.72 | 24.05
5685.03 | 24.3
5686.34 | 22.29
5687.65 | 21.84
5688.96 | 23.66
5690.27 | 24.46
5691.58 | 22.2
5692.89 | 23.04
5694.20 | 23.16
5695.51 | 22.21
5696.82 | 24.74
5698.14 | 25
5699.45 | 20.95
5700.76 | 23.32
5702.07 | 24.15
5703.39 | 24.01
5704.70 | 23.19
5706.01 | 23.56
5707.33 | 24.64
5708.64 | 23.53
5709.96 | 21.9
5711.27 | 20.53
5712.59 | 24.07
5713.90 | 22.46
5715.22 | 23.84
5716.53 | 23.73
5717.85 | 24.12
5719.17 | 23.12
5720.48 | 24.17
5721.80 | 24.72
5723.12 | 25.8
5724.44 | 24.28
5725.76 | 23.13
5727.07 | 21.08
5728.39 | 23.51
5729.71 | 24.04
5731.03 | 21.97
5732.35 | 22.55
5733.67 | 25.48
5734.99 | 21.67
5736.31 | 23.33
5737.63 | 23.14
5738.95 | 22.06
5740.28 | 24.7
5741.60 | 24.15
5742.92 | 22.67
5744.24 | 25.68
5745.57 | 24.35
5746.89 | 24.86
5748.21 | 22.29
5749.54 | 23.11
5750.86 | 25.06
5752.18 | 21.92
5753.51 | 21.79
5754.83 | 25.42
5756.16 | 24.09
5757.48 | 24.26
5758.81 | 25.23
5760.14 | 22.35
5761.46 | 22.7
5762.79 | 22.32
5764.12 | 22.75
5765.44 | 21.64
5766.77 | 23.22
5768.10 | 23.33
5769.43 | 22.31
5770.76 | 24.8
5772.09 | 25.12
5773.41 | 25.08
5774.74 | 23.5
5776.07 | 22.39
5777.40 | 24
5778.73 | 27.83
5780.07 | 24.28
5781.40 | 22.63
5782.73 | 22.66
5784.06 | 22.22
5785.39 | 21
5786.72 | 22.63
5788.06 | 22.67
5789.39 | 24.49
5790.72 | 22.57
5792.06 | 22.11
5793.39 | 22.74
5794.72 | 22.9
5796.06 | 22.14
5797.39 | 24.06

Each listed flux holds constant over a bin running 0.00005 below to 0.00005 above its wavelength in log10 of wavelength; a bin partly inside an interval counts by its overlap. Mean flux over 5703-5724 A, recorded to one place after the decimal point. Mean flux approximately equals 23.6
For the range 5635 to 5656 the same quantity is 24.0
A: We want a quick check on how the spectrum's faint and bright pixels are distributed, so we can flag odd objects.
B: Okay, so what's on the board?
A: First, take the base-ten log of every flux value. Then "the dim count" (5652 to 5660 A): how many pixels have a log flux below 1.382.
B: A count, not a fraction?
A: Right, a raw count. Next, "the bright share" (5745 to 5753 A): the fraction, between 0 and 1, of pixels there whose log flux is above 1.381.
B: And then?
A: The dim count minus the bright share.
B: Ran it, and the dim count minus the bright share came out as 3.5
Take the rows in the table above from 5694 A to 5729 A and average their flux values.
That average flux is 23.4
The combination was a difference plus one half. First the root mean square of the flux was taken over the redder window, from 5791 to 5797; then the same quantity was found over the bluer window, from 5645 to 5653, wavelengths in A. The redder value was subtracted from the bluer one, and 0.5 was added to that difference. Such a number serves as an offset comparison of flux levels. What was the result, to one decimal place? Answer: 1.8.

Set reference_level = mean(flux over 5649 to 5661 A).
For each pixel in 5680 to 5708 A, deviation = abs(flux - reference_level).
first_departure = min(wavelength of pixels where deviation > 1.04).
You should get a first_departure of 5686.34 A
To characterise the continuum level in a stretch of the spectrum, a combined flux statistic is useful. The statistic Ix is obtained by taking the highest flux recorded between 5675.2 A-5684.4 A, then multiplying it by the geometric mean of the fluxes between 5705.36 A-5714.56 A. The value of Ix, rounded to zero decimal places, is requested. 573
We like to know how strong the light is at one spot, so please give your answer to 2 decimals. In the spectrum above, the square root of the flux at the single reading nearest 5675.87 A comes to 4.79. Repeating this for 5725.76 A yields 4.81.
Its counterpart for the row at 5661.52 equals 4.53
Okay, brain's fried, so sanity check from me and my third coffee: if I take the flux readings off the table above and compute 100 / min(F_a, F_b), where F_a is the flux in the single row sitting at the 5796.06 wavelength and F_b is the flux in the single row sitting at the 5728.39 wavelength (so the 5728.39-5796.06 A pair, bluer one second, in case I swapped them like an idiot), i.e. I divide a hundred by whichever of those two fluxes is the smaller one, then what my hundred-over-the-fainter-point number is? 4.52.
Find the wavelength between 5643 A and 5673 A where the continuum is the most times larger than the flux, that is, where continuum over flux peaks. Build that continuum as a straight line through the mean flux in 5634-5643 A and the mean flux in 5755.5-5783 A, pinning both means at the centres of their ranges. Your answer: 5661.52 A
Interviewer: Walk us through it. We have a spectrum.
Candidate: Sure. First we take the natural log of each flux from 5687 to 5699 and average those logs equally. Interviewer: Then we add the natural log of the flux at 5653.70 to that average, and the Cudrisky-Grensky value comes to 6.46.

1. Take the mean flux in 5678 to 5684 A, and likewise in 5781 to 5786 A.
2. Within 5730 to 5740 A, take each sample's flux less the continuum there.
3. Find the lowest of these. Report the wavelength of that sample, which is 5734.99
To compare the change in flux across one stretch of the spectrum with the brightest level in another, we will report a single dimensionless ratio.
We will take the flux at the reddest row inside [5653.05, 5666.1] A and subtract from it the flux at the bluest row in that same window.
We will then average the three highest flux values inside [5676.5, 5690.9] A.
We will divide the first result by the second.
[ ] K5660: -0.13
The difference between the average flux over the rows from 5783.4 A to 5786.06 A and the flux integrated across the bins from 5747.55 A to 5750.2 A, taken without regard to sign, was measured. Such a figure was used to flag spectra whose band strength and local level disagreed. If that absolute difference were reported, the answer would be 38.5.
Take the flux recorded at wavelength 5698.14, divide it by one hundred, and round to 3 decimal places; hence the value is 0.250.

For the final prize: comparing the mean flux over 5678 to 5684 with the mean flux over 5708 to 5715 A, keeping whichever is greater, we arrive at 23.6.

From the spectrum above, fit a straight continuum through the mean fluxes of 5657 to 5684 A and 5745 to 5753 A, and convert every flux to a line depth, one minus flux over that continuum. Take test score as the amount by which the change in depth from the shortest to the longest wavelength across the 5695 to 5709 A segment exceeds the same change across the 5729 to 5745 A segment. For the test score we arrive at 0.01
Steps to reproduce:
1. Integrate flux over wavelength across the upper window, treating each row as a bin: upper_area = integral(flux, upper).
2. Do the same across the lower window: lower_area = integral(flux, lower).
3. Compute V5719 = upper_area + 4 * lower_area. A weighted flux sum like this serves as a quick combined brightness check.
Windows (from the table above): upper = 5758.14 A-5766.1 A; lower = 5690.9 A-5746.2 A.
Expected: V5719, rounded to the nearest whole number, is 5364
